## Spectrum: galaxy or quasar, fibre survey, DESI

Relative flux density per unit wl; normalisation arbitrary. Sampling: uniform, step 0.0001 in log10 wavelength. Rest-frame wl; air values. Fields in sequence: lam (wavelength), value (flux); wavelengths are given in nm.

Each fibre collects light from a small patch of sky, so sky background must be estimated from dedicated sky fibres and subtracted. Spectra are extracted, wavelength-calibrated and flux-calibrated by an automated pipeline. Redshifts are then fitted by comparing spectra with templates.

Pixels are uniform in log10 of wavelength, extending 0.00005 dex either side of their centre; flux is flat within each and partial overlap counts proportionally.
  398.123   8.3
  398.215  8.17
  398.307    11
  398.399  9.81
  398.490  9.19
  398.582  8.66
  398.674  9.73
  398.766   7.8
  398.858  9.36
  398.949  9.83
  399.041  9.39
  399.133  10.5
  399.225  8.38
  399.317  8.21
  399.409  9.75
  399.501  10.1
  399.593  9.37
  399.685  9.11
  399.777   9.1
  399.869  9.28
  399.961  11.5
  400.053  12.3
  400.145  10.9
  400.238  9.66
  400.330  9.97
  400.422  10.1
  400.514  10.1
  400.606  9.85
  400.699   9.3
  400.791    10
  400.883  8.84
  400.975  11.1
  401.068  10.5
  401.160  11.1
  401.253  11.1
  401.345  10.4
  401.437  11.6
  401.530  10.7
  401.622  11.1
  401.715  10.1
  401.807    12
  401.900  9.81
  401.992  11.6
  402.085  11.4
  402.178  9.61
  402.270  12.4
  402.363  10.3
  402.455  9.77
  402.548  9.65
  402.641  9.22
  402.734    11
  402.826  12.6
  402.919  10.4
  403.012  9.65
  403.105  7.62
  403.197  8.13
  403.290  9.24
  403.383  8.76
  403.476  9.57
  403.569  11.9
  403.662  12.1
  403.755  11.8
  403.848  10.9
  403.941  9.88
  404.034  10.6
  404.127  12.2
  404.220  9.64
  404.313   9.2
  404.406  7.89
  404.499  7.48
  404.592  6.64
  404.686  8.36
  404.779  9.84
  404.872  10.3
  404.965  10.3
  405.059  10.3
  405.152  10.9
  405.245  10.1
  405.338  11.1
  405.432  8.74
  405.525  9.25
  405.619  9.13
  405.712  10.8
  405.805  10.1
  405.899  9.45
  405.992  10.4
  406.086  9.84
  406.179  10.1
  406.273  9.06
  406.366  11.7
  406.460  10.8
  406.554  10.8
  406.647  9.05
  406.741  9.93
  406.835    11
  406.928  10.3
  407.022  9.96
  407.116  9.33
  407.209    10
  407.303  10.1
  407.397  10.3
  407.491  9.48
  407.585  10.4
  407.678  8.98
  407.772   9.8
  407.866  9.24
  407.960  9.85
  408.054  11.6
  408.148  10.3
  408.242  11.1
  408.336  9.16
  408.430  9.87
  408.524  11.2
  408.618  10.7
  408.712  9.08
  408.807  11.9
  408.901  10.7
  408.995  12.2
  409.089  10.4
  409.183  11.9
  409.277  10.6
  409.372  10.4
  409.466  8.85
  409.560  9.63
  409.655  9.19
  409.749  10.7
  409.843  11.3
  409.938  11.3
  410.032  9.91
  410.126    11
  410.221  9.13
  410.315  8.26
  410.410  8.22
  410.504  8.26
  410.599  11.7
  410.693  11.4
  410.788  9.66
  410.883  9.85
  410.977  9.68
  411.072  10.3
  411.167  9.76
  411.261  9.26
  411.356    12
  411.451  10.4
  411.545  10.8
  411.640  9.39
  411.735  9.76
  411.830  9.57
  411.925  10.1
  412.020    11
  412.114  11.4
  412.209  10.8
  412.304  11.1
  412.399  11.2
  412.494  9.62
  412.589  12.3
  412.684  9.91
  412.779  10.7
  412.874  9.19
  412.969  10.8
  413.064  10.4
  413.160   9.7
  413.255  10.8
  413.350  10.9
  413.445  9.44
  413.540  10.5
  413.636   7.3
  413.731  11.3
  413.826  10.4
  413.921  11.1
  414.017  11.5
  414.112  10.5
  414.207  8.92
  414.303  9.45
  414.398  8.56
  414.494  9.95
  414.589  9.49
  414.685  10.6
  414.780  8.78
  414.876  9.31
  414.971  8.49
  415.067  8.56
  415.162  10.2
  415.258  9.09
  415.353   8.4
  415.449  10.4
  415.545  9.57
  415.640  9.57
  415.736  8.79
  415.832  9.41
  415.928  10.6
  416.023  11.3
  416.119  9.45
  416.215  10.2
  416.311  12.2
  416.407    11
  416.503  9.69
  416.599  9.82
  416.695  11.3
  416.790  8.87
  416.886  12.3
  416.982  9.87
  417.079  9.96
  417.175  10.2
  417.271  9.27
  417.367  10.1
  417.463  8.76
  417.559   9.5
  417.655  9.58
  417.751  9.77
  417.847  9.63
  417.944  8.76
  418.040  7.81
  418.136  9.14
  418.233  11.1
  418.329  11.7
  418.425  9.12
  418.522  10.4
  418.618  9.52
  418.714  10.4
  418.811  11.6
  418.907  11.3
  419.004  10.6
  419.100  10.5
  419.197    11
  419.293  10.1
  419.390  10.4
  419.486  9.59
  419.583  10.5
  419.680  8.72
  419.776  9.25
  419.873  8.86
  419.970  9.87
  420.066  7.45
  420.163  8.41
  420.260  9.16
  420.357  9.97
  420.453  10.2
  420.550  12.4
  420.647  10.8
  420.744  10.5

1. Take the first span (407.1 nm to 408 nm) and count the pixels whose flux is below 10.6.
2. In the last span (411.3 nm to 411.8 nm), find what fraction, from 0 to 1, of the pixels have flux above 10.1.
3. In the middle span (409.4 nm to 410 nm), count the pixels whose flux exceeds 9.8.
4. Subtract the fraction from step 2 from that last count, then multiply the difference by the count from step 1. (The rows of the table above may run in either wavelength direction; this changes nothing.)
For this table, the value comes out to 24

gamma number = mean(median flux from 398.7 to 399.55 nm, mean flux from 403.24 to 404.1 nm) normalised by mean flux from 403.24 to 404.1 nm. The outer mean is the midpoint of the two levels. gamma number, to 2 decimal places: 0.95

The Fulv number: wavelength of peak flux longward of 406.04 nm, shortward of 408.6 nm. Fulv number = 406.366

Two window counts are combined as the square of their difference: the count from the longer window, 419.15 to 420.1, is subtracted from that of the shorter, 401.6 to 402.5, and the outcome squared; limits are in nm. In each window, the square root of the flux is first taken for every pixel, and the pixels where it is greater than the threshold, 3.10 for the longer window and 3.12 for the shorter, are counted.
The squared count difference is 16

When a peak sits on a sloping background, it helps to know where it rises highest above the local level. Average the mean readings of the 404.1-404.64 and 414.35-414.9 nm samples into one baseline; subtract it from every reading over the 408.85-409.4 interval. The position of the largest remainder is 408.995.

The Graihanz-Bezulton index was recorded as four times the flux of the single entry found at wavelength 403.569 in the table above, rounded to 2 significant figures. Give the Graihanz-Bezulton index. 48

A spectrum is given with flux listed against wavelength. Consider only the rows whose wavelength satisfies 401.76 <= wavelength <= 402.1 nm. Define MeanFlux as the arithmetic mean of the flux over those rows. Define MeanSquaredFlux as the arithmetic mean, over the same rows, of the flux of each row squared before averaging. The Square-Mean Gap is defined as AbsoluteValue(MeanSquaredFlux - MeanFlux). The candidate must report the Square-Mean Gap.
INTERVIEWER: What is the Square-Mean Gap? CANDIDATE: 115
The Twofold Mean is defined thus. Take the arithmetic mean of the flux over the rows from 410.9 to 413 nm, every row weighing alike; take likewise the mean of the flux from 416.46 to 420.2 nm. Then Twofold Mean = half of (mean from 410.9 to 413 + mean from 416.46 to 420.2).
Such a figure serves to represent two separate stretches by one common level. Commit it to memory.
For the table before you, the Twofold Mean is 10.14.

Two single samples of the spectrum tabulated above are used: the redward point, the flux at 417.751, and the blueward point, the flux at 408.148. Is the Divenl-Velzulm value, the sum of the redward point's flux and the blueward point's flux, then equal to 20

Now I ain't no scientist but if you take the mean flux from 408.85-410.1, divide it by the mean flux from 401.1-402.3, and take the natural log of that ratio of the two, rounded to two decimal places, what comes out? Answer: -0.04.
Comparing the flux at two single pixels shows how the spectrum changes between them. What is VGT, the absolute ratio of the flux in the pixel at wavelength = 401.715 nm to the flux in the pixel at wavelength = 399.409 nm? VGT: 1.04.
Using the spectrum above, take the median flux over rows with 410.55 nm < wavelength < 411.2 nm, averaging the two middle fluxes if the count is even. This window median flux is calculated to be 9.85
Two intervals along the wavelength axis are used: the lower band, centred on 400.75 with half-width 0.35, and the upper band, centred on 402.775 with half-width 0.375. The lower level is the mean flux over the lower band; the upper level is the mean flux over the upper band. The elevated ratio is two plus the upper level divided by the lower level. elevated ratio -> 3.00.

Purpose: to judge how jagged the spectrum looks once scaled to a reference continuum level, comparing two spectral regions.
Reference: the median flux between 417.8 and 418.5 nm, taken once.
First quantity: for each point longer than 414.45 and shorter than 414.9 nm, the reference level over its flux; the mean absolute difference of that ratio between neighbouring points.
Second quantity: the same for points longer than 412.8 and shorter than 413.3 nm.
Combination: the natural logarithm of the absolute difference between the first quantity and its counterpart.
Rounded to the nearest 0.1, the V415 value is -4.5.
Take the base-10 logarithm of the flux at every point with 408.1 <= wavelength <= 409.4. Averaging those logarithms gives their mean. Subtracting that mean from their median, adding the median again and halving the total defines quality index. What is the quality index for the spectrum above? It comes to 0.514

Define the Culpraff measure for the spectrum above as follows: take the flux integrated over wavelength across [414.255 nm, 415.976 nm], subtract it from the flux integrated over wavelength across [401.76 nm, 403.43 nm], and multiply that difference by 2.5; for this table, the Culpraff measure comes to 2.0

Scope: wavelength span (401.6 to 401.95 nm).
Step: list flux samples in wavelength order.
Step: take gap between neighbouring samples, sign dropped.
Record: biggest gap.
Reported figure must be 2.2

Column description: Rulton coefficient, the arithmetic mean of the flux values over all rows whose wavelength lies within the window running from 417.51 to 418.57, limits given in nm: 9.7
